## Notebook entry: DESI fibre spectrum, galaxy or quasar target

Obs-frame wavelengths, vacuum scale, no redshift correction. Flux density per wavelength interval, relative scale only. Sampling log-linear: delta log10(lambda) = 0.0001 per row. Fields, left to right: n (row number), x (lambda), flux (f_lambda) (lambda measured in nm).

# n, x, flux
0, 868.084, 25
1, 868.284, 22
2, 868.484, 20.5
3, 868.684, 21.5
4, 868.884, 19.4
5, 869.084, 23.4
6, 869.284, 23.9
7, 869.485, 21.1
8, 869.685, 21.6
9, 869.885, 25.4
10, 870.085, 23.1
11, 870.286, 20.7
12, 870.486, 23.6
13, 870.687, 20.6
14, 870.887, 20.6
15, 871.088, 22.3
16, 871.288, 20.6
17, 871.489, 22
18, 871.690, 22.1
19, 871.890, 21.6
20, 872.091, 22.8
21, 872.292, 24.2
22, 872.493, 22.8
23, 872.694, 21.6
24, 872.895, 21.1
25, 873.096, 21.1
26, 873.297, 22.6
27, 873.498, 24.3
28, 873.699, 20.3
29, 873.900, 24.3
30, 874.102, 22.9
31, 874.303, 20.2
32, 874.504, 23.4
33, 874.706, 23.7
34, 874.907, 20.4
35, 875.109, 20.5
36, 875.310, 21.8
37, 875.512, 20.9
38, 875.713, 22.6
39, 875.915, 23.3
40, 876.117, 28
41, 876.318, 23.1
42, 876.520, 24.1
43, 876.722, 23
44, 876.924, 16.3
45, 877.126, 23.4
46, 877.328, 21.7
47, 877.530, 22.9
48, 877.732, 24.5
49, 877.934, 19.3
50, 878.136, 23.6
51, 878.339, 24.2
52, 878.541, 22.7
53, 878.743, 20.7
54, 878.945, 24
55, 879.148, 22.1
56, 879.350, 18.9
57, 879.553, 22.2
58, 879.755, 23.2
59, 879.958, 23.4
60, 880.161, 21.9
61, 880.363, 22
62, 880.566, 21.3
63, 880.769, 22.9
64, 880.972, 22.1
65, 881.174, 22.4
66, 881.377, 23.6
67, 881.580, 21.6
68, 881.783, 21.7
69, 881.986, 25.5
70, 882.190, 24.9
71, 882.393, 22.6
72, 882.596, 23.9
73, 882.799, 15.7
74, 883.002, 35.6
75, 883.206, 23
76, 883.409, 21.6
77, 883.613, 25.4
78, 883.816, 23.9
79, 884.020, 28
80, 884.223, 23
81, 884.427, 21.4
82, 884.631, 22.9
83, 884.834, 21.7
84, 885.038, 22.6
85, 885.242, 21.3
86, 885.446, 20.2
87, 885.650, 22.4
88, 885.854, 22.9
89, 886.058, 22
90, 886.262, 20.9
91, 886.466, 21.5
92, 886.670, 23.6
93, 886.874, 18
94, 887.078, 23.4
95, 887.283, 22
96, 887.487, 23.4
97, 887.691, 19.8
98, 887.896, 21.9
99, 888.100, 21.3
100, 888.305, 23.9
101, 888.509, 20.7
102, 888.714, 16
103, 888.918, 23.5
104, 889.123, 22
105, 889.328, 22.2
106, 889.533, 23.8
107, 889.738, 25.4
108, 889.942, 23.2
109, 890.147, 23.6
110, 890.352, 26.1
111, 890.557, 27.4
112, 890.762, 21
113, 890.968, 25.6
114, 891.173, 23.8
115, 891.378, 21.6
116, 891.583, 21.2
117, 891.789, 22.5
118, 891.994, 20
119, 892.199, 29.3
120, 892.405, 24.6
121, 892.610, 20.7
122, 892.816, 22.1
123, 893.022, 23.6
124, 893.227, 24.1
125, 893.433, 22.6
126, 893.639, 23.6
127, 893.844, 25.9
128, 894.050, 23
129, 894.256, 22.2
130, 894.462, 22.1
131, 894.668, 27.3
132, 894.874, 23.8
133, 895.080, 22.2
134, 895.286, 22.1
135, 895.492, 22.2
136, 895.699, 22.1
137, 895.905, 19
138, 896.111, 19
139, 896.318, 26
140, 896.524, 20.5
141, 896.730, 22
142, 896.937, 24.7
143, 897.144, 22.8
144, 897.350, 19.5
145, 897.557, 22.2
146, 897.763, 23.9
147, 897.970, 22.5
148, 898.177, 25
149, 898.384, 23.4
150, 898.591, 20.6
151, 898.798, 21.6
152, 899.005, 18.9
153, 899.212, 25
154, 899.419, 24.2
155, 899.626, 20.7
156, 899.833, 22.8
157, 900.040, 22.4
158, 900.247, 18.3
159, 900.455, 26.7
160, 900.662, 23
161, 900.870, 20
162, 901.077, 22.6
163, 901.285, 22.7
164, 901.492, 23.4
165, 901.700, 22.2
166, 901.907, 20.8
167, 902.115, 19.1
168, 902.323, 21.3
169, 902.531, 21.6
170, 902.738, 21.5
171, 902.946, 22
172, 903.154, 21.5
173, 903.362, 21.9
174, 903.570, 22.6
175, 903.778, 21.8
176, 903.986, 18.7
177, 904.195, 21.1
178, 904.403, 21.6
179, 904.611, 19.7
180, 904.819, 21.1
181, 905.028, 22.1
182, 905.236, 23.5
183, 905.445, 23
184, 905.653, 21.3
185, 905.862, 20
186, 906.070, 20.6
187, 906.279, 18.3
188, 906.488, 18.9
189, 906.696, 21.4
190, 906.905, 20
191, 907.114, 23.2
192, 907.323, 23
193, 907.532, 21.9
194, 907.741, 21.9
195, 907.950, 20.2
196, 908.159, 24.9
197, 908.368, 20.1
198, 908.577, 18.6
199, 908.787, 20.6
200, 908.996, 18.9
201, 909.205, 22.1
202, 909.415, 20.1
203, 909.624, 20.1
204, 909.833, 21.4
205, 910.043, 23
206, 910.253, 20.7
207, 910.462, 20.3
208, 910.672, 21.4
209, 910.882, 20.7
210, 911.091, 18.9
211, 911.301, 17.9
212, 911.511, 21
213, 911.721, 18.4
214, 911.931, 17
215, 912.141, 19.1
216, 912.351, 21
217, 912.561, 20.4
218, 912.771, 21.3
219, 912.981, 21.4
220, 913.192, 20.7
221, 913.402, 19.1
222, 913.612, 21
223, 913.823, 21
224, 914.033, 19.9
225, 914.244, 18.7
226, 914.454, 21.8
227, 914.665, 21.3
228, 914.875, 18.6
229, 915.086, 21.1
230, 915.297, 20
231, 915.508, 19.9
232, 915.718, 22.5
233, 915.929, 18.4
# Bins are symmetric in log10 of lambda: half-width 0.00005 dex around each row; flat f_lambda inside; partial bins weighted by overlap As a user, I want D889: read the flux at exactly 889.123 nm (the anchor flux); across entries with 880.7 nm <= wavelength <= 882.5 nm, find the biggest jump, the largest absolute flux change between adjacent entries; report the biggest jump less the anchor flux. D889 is -18.2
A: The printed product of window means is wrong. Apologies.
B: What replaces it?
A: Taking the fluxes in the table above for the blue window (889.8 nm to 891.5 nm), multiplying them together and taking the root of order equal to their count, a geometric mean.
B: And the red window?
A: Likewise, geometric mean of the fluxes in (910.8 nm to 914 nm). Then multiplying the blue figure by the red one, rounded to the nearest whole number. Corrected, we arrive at 476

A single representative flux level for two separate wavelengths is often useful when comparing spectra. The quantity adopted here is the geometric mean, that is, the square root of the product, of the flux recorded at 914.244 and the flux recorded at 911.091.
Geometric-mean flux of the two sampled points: 18.8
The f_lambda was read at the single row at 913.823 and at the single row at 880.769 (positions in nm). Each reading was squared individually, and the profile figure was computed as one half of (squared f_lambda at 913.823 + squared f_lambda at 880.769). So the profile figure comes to 483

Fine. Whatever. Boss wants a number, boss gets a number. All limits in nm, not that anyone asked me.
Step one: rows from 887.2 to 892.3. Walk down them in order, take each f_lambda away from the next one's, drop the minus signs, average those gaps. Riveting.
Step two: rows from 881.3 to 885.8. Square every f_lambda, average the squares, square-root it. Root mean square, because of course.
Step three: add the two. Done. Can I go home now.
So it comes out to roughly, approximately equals 26.3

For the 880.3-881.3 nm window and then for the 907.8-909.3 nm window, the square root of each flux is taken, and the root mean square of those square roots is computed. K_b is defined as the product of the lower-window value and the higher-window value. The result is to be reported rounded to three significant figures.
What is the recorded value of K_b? 21.4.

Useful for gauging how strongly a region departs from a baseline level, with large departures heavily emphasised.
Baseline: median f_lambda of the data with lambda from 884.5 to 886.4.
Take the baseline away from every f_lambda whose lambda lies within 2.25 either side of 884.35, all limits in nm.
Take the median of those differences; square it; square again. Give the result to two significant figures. 0.13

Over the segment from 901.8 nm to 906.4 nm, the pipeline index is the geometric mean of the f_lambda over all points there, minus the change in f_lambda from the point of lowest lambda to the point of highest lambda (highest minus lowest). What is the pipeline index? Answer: 23.6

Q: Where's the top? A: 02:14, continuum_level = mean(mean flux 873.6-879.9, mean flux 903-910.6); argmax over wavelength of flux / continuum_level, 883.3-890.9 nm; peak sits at 884.020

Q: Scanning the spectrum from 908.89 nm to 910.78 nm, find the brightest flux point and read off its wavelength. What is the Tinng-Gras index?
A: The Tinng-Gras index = 910.043 nm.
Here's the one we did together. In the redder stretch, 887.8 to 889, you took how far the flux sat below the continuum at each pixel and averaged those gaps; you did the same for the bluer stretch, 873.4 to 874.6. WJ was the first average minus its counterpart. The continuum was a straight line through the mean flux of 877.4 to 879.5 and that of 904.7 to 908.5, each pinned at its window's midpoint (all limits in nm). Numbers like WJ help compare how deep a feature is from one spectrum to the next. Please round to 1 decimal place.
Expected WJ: 0.9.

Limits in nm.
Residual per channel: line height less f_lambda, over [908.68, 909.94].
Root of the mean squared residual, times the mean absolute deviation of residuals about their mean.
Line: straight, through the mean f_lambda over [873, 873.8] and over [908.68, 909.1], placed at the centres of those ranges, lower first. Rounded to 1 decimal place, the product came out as 1.1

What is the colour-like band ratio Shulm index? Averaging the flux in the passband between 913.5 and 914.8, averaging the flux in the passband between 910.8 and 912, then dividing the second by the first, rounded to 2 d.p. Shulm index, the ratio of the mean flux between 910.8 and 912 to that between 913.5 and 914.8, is 0.92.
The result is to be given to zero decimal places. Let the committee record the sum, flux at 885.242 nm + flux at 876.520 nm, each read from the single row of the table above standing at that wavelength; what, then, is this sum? 45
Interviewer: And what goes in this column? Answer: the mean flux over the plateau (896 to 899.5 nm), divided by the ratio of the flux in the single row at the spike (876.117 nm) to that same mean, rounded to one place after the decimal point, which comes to 18.0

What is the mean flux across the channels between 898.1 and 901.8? 22.4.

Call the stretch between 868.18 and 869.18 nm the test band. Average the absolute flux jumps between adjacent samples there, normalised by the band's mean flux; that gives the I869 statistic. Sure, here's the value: 0.10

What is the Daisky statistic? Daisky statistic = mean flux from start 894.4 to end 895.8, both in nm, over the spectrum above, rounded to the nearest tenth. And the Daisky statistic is 23.1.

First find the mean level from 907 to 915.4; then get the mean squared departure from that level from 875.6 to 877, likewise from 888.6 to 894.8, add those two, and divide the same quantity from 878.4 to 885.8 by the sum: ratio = 0.46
